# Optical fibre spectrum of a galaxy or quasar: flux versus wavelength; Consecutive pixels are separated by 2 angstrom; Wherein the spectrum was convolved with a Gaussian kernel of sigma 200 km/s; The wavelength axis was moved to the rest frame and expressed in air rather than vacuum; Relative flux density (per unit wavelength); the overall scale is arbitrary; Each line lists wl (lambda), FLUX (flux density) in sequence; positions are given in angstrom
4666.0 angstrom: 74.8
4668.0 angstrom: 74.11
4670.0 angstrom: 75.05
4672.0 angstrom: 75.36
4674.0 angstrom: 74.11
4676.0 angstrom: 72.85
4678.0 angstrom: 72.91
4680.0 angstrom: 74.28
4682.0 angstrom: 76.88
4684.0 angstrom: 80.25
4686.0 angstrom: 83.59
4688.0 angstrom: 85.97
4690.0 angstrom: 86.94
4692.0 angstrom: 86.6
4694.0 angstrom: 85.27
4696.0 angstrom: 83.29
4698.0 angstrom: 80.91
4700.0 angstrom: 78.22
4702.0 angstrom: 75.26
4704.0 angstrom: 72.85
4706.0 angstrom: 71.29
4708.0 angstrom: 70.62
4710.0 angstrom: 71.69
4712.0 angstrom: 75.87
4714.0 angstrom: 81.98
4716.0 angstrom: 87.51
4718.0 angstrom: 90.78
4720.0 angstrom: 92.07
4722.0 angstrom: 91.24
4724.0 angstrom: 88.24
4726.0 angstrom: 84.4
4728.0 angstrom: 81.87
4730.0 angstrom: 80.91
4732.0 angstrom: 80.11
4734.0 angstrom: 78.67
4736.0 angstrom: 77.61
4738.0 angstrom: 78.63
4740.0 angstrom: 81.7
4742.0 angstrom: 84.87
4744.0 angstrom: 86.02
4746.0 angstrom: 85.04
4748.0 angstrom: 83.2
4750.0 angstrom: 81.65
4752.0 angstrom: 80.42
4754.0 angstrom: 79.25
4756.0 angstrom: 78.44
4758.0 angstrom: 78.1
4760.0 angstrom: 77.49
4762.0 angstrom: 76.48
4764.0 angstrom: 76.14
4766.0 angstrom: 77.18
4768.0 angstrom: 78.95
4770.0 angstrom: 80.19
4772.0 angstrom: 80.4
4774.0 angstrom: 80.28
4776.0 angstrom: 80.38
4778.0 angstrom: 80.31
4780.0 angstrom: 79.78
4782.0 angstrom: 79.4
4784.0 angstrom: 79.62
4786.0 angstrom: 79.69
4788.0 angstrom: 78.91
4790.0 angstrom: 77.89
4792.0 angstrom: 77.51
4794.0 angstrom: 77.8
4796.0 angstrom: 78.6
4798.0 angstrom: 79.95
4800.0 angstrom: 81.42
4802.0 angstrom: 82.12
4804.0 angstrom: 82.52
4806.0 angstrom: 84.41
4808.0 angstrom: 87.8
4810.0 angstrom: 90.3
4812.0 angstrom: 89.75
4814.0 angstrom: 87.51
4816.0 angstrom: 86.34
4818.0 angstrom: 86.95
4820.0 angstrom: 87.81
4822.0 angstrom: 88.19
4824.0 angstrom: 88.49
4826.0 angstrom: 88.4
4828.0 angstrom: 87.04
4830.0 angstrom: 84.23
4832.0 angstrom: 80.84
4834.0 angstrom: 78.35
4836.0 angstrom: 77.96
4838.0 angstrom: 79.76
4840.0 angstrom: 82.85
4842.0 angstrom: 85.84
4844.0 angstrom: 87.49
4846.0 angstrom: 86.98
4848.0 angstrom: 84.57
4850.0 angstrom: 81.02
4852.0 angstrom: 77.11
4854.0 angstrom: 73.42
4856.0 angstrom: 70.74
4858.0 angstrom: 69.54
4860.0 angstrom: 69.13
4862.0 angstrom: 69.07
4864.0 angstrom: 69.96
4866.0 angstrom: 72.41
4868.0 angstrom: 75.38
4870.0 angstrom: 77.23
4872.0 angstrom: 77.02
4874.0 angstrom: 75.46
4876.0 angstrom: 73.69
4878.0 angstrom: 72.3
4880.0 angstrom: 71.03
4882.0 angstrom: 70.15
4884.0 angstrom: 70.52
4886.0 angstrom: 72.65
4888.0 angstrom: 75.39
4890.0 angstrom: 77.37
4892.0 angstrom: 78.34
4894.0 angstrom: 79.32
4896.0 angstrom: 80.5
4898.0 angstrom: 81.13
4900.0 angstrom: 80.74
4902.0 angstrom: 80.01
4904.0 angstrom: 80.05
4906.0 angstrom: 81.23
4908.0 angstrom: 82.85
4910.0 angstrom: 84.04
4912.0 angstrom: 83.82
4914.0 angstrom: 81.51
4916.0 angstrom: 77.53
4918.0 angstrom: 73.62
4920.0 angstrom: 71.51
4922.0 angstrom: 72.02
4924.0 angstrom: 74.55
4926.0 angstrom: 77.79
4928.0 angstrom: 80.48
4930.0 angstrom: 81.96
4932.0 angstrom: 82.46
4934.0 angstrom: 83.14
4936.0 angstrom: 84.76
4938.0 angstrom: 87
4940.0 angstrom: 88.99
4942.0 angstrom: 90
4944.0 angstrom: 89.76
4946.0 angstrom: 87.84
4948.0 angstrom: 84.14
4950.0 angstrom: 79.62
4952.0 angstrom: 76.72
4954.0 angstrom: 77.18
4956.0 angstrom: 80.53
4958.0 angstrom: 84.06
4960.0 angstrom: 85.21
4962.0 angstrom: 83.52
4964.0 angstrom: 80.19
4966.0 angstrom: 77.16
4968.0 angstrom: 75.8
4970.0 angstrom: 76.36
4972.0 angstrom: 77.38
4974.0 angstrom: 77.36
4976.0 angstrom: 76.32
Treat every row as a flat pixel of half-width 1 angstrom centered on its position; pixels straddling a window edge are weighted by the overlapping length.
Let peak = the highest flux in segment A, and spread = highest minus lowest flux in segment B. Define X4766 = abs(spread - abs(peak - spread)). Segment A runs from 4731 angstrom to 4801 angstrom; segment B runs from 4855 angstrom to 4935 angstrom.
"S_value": 56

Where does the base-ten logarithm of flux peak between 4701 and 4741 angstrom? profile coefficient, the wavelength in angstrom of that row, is 4720.0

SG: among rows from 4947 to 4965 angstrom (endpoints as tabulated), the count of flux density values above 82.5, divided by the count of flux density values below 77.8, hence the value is 2.0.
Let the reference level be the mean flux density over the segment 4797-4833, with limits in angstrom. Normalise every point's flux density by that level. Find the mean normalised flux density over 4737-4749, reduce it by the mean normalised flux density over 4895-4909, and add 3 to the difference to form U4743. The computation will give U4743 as 3.03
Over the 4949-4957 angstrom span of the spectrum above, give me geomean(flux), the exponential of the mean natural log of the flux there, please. 78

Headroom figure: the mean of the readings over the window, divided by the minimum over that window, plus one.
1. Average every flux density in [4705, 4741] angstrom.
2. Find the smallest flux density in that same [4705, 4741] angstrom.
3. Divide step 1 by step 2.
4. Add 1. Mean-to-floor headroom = 2.15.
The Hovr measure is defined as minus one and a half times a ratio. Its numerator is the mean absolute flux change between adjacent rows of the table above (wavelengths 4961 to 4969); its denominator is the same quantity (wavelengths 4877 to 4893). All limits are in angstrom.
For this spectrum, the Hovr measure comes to -2.6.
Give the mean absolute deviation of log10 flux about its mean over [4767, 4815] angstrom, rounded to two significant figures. 0.015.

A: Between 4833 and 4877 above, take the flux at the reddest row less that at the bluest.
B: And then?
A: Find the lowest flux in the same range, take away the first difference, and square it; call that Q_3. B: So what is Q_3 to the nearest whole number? 5436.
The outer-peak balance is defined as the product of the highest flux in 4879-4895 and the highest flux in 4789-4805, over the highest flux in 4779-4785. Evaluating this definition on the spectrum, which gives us 82.0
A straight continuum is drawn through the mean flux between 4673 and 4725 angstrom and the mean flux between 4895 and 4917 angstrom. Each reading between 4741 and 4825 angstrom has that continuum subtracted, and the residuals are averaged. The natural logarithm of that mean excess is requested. 0.1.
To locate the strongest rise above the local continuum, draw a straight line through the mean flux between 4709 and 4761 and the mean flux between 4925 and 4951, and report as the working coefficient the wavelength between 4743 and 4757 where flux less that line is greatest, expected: 4744.0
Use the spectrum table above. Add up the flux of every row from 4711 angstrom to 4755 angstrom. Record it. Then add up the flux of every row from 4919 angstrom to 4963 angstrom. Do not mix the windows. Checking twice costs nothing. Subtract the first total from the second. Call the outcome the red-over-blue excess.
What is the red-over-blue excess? -29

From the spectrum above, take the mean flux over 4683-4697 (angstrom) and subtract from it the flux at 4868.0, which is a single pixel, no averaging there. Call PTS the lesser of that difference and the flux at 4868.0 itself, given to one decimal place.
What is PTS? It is 9.2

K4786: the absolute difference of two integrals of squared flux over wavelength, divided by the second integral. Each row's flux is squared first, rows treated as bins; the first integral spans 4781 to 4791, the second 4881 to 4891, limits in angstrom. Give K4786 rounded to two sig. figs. 0.17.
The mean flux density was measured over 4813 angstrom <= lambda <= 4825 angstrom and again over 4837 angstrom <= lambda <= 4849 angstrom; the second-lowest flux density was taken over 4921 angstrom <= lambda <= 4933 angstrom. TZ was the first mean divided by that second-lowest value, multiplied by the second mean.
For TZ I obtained 99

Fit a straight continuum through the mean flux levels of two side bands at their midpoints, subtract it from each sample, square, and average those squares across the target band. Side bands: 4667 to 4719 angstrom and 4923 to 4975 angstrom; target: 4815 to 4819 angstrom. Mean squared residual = 43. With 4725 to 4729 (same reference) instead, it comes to 18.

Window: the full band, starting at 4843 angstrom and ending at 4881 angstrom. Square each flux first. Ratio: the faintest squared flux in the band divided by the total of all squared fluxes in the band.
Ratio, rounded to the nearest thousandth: 0.044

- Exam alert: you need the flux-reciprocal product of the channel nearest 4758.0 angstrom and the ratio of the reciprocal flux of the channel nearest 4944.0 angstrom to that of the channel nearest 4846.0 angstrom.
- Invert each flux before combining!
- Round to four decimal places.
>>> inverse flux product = 0.0124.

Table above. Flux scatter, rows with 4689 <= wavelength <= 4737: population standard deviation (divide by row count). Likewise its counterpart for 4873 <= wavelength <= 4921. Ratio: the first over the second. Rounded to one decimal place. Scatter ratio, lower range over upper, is 1.4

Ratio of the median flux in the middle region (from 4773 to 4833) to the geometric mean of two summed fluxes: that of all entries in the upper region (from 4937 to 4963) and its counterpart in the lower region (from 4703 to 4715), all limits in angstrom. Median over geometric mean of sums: 0.117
